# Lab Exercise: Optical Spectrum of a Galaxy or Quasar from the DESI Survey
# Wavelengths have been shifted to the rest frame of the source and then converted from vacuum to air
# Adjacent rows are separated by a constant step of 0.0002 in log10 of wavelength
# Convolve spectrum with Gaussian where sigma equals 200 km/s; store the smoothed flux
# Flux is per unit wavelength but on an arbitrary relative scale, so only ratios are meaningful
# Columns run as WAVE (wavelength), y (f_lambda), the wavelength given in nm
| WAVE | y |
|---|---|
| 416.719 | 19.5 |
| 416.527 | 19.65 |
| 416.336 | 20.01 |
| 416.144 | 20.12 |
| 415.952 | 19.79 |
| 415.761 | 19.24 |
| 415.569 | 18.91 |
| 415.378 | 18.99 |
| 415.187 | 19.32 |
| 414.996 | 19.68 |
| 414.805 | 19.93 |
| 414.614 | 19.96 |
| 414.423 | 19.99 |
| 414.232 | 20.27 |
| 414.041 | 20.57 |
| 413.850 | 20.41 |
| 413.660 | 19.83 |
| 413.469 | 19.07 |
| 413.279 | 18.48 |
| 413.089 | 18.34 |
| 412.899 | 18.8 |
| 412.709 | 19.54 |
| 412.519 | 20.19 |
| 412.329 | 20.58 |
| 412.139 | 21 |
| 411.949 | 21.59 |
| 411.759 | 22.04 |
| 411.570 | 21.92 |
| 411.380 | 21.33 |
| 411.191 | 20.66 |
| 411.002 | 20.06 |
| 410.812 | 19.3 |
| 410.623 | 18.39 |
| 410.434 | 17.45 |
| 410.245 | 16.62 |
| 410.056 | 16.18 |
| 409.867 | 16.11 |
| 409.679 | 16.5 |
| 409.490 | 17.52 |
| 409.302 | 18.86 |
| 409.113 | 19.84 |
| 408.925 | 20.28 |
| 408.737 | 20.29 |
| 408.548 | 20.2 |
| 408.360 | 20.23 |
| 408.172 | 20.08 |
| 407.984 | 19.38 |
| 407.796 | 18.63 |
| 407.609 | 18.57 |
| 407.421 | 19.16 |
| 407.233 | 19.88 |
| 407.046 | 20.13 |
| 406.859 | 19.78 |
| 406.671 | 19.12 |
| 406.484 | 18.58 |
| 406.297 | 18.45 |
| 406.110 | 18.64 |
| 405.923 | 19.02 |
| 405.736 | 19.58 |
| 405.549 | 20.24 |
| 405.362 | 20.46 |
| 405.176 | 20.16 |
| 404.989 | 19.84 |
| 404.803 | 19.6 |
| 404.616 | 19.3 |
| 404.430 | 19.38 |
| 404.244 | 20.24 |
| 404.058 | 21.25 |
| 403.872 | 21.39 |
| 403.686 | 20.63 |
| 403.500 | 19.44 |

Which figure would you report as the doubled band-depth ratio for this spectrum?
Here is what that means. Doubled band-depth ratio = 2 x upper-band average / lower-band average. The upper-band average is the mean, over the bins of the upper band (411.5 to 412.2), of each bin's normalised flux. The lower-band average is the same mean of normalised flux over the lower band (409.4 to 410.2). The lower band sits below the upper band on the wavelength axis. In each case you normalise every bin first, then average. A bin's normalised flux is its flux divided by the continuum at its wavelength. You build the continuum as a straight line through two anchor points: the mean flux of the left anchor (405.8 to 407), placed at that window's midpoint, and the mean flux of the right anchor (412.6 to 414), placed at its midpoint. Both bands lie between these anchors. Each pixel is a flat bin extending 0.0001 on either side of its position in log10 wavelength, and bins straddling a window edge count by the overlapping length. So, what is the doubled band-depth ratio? 2.60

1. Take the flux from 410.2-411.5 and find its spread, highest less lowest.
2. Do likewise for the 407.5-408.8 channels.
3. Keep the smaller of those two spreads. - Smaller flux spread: 1.72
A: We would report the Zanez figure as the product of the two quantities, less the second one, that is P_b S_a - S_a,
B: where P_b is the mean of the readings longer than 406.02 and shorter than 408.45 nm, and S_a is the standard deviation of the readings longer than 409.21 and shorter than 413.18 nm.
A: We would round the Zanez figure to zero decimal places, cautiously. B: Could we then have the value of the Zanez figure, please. 35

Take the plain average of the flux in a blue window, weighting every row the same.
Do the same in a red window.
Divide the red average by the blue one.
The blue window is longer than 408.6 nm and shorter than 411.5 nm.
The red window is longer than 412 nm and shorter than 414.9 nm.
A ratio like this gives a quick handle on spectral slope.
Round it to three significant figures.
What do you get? 1.06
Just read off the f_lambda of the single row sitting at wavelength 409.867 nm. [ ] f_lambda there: 16.11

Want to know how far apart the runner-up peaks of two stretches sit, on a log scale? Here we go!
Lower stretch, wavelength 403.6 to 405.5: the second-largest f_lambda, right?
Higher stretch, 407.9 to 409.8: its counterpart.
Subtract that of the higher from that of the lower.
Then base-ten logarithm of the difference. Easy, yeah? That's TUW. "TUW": -0.01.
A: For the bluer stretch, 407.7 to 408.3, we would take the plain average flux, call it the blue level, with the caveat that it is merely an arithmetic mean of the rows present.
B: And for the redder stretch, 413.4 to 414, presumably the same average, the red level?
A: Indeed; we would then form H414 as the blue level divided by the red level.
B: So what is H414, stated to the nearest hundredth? 0.98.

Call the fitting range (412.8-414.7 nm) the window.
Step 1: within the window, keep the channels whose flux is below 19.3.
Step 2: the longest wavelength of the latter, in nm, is 413.469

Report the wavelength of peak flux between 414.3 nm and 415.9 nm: 414.423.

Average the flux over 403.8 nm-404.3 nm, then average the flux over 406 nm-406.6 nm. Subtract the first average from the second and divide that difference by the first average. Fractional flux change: -0.11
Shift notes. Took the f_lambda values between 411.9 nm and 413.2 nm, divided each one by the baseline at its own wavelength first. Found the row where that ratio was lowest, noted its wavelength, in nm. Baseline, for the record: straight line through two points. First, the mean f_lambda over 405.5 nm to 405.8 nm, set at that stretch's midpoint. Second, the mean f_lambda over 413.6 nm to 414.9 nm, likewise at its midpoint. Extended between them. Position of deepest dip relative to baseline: 413.089 nm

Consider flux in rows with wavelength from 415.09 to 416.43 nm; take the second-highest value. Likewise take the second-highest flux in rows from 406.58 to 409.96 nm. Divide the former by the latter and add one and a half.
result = 2.49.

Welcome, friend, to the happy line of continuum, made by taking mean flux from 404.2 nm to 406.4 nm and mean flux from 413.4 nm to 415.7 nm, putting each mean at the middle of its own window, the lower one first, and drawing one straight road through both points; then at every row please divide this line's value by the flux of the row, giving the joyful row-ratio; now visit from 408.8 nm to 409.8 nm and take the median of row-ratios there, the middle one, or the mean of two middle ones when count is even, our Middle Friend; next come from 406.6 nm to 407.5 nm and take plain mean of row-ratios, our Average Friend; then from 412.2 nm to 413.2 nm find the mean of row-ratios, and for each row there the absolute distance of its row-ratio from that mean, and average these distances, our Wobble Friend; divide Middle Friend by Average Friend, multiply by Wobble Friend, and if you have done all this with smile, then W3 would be 0.041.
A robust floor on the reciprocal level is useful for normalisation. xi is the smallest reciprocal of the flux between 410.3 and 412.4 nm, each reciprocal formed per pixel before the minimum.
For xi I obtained 0.0454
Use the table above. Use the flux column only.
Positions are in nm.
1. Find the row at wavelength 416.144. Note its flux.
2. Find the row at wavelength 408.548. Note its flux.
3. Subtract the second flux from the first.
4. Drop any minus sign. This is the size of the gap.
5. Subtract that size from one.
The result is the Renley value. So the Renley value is 0.92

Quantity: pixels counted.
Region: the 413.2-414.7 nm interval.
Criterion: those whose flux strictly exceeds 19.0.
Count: 7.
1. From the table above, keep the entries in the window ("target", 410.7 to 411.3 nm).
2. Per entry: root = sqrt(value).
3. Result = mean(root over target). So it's 4.47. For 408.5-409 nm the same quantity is 4.50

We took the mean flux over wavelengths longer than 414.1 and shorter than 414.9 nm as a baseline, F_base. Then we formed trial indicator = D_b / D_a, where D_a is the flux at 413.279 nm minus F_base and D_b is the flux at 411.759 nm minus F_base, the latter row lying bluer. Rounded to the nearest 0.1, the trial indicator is -1.3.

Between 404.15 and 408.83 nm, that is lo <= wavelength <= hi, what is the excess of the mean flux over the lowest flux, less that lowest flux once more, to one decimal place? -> -17.3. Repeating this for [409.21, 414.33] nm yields -12.9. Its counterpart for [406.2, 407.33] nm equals -17.6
